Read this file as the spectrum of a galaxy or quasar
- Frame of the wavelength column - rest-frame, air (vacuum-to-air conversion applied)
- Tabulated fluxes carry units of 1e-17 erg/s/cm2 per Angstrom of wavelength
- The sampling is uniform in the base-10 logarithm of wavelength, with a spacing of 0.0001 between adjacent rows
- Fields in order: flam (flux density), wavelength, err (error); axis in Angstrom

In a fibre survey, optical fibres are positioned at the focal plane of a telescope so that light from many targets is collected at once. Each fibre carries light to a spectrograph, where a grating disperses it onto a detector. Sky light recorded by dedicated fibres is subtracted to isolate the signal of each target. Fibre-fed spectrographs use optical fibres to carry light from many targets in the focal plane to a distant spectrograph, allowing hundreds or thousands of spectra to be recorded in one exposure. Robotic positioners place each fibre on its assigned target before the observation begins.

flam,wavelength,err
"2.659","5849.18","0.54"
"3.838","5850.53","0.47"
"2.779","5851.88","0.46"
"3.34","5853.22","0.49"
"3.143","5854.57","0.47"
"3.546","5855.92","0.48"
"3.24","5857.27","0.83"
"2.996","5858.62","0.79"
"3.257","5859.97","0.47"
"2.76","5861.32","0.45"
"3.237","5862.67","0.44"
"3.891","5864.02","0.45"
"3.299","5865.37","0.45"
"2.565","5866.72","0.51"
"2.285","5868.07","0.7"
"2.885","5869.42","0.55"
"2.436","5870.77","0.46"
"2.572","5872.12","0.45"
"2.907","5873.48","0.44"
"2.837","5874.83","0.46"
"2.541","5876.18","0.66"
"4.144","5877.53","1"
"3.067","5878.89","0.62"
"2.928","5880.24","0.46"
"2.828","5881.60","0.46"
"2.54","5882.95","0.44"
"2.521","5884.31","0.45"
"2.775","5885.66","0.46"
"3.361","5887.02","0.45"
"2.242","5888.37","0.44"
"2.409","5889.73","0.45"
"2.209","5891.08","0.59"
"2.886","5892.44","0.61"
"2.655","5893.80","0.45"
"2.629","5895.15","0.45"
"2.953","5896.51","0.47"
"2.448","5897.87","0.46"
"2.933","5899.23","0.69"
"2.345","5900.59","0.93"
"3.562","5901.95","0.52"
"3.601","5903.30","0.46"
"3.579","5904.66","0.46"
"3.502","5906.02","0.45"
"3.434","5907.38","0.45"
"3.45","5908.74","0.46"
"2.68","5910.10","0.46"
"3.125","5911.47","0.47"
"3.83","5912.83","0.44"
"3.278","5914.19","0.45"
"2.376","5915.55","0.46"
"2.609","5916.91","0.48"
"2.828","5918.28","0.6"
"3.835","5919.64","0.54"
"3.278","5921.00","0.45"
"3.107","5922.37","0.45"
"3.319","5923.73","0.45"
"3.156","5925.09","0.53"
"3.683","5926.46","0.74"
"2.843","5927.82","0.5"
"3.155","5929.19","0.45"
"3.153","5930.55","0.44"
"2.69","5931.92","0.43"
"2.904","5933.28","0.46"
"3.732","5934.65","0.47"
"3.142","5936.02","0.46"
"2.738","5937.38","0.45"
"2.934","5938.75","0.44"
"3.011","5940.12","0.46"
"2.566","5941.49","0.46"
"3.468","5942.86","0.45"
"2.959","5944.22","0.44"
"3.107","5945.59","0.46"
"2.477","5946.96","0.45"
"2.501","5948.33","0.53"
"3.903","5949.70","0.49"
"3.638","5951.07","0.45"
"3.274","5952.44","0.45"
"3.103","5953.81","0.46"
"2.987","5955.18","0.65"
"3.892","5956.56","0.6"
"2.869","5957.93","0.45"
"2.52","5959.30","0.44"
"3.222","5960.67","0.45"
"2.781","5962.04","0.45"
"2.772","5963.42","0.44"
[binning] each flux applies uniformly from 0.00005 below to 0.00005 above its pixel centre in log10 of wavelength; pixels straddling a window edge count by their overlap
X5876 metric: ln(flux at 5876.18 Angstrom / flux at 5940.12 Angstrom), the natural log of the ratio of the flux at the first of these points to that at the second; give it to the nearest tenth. -0.2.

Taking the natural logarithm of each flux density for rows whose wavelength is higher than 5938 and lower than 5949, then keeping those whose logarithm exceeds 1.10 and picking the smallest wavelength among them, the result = 5940.12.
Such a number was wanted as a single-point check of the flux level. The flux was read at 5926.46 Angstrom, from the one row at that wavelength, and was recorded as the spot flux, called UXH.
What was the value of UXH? 3.683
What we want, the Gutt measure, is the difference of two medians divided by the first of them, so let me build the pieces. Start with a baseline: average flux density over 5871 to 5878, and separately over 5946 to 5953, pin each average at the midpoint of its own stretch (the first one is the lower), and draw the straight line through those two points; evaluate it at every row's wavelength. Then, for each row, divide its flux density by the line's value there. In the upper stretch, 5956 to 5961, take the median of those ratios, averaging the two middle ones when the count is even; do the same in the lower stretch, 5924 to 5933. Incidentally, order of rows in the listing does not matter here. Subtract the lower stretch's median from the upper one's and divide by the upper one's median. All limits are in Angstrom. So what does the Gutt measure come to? -0.06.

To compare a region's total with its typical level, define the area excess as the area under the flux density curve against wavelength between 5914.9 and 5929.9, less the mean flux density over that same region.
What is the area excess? 43.5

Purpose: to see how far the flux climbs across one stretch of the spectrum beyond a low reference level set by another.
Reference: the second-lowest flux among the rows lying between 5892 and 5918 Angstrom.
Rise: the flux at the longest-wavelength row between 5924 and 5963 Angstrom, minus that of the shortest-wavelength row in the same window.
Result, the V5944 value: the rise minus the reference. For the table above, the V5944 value -2.8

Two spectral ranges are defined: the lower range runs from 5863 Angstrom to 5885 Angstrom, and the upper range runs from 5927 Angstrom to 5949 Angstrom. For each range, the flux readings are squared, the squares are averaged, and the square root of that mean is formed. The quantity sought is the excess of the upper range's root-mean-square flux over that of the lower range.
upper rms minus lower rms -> 0.05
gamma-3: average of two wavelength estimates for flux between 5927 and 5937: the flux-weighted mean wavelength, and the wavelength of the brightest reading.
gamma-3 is 5933.3 Angstrom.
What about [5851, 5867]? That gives 5861.7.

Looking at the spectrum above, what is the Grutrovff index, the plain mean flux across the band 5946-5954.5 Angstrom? 3.15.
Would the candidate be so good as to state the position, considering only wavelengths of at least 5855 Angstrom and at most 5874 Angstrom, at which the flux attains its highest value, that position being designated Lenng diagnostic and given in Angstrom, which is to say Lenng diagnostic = 5864.02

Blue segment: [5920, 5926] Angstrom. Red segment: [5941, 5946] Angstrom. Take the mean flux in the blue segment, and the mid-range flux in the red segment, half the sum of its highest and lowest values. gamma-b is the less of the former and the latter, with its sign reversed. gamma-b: -3.0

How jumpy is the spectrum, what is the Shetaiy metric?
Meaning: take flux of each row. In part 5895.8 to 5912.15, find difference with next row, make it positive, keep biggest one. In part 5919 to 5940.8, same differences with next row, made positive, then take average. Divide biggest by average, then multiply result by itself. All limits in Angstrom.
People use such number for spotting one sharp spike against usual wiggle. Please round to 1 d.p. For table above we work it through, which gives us 10.8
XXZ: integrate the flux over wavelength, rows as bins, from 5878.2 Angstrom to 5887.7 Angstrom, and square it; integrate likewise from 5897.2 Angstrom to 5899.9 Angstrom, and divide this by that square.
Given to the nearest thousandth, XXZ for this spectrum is 0.010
